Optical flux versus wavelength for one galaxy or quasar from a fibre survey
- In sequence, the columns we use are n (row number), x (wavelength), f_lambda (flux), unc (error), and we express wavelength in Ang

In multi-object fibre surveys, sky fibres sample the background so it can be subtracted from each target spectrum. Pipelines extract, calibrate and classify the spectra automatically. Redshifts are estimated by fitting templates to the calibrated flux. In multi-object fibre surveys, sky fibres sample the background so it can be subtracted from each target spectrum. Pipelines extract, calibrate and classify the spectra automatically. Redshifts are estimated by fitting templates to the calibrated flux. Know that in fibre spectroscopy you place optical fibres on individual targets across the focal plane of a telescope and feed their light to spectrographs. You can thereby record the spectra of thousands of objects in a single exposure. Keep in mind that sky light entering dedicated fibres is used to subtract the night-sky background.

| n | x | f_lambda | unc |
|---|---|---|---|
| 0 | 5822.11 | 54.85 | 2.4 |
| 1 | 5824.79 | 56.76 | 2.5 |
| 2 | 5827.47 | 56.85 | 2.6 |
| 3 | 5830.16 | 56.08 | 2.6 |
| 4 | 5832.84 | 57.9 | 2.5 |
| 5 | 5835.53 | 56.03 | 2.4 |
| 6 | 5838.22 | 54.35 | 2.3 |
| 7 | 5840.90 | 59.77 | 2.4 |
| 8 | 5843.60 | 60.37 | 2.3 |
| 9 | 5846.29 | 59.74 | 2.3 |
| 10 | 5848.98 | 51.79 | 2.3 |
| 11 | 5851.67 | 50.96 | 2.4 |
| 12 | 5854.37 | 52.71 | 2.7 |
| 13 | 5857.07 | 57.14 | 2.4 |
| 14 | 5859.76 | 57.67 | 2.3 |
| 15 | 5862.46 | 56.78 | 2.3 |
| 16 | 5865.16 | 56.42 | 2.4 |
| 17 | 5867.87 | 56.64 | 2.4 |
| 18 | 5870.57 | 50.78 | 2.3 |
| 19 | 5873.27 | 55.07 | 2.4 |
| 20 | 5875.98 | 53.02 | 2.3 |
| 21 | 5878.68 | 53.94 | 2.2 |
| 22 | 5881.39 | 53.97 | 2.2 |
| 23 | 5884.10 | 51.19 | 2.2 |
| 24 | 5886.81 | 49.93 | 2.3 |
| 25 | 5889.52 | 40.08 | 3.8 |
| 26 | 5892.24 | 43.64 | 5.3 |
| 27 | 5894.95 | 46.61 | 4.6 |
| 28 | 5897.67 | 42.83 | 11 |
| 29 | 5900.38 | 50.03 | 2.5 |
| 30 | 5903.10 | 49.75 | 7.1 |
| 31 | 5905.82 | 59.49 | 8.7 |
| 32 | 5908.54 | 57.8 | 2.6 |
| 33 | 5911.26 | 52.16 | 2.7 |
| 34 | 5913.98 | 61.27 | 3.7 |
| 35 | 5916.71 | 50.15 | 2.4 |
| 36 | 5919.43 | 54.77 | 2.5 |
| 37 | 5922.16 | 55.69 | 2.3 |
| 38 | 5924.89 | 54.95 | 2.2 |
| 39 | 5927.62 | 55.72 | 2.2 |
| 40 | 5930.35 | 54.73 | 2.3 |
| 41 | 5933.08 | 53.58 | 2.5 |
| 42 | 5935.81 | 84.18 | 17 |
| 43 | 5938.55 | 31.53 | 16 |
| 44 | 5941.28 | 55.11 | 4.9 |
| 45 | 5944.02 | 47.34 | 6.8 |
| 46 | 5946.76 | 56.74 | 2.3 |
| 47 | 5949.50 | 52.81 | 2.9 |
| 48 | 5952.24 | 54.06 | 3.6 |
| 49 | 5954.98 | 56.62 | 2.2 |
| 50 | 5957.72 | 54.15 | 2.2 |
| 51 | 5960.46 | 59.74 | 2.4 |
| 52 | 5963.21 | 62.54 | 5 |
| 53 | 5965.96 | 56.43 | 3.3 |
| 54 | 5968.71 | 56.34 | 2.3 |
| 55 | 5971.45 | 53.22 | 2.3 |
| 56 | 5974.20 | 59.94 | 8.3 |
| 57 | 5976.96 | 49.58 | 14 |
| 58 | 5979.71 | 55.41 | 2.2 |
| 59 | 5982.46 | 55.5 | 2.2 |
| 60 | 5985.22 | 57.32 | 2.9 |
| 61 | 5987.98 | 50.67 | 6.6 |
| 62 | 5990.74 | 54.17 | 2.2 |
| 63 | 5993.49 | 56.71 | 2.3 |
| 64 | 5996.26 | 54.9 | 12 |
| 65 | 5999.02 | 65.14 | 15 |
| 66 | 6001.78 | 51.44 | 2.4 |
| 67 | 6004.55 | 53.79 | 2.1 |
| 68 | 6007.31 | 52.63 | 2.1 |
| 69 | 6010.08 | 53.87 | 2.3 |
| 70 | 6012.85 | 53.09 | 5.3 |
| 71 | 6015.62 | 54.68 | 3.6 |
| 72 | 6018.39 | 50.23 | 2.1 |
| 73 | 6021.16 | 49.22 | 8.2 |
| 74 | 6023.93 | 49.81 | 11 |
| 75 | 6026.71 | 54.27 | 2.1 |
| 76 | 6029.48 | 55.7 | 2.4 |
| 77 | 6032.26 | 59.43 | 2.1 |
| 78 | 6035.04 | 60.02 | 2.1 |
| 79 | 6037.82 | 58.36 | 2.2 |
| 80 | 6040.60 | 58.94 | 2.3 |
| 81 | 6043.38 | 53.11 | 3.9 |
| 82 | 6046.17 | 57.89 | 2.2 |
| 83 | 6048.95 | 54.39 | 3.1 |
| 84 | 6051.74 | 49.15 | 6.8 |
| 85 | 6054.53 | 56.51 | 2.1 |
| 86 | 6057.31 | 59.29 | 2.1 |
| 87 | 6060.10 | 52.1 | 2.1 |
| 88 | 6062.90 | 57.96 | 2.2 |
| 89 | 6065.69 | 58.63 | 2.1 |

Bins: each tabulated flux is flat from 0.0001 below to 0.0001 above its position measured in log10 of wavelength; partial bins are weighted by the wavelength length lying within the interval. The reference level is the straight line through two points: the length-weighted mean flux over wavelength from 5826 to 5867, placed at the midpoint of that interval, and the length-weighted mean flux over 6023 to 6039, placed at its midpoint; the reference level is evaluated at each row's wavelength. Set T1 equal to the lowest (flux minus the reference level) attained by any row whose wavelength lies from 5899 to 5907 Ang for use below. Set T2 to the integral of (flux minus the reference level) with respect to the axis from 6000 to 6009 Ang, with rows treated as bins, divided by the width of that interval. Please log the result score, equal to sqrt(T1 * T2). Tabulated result 4.6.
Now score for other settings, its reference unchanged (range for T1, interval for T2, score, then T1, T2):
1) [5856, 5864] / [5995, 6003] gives 0.7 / 0.5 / 0.9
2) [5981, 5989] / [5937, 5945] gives 7.9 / -5.7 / -10.9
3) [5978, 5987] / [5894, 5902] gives 3.1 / -1.0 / -9.7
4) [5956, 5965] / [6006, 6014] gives 2.7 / -2.2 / -3.2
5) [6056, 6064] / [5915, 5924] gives 3.2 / -4.3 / -2.4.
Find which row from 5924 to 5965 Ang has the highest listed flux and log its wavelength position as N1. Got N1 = 5935.81 Ang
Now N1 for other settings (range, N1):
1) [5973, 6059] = 5999.02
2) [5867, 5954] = 5935.81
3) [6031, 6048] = 6035.04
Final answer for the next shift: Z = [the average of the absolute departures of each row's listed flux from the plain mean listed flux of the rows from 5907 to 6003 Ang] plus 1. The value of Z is 5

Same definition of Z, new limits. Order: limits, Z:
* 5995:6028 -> 4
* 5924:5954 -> 7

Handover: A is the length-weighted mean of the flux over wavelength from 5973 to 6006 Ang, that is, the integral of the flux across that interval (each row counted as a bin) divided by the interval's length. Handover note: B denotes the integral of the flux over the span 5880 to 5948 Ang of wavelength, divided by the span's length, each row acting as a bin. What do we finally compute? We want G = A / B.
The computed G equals 1.05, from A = 55.3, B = 52.5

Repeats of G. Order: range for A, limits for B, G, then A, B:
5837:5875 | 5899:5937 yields 0.98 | 55.7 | 56.6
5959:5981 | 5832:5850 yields 0.99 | 56.6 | 57.2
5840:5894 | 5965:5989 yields 0.97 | 53.5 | 55.0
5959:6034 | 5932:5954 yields 1.01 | 55.0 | 54.5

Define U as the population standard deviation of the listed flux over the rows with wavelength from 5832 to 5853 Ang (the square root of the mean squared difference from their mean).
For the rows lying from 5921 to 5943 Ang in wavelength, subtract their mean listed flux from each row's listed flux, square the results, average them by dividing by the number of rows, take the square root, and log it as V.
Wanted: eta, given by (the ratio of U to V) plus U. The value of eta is 3.7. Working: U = 3.5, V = 13.2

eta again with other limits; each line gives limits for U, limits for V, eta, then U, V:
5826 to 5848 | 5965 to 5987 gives 2.7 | 2.0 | 2.8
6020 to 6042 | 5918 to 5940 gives 4.3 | 4.0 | 13.2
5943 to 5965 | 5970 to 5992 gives 5.7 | 4.3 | 3.2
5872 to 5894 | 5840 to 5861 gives 6.5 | 5.1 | 3.6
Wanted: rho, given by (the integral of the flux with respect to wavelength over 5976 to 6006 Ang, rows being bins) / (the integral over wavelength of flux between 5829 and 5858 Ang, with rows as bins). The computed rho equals 1.02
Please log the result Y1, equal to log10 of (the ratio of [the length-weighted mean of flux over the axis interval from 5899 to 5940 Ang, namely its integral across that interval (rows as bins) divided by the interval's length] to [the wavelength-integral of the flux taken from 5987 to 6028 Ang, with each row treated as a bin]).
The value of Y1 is -1.60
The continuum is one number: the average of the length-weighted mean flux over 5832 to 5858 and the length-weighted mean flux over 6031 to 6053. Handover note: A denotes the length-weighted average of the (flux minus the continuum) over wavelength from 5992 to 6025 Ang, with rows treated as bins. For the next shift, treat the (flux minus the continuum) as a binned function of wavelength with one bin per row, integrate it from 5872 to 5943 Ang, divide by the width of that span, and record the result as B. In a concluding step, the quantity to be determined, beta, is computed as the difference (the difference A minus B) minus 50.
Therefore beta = -48.9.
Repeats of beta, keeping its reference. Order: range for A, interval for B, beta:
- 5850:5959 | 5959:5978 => -53.6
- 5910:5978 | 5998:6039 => -49.3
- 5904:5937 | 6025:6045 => -49.4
